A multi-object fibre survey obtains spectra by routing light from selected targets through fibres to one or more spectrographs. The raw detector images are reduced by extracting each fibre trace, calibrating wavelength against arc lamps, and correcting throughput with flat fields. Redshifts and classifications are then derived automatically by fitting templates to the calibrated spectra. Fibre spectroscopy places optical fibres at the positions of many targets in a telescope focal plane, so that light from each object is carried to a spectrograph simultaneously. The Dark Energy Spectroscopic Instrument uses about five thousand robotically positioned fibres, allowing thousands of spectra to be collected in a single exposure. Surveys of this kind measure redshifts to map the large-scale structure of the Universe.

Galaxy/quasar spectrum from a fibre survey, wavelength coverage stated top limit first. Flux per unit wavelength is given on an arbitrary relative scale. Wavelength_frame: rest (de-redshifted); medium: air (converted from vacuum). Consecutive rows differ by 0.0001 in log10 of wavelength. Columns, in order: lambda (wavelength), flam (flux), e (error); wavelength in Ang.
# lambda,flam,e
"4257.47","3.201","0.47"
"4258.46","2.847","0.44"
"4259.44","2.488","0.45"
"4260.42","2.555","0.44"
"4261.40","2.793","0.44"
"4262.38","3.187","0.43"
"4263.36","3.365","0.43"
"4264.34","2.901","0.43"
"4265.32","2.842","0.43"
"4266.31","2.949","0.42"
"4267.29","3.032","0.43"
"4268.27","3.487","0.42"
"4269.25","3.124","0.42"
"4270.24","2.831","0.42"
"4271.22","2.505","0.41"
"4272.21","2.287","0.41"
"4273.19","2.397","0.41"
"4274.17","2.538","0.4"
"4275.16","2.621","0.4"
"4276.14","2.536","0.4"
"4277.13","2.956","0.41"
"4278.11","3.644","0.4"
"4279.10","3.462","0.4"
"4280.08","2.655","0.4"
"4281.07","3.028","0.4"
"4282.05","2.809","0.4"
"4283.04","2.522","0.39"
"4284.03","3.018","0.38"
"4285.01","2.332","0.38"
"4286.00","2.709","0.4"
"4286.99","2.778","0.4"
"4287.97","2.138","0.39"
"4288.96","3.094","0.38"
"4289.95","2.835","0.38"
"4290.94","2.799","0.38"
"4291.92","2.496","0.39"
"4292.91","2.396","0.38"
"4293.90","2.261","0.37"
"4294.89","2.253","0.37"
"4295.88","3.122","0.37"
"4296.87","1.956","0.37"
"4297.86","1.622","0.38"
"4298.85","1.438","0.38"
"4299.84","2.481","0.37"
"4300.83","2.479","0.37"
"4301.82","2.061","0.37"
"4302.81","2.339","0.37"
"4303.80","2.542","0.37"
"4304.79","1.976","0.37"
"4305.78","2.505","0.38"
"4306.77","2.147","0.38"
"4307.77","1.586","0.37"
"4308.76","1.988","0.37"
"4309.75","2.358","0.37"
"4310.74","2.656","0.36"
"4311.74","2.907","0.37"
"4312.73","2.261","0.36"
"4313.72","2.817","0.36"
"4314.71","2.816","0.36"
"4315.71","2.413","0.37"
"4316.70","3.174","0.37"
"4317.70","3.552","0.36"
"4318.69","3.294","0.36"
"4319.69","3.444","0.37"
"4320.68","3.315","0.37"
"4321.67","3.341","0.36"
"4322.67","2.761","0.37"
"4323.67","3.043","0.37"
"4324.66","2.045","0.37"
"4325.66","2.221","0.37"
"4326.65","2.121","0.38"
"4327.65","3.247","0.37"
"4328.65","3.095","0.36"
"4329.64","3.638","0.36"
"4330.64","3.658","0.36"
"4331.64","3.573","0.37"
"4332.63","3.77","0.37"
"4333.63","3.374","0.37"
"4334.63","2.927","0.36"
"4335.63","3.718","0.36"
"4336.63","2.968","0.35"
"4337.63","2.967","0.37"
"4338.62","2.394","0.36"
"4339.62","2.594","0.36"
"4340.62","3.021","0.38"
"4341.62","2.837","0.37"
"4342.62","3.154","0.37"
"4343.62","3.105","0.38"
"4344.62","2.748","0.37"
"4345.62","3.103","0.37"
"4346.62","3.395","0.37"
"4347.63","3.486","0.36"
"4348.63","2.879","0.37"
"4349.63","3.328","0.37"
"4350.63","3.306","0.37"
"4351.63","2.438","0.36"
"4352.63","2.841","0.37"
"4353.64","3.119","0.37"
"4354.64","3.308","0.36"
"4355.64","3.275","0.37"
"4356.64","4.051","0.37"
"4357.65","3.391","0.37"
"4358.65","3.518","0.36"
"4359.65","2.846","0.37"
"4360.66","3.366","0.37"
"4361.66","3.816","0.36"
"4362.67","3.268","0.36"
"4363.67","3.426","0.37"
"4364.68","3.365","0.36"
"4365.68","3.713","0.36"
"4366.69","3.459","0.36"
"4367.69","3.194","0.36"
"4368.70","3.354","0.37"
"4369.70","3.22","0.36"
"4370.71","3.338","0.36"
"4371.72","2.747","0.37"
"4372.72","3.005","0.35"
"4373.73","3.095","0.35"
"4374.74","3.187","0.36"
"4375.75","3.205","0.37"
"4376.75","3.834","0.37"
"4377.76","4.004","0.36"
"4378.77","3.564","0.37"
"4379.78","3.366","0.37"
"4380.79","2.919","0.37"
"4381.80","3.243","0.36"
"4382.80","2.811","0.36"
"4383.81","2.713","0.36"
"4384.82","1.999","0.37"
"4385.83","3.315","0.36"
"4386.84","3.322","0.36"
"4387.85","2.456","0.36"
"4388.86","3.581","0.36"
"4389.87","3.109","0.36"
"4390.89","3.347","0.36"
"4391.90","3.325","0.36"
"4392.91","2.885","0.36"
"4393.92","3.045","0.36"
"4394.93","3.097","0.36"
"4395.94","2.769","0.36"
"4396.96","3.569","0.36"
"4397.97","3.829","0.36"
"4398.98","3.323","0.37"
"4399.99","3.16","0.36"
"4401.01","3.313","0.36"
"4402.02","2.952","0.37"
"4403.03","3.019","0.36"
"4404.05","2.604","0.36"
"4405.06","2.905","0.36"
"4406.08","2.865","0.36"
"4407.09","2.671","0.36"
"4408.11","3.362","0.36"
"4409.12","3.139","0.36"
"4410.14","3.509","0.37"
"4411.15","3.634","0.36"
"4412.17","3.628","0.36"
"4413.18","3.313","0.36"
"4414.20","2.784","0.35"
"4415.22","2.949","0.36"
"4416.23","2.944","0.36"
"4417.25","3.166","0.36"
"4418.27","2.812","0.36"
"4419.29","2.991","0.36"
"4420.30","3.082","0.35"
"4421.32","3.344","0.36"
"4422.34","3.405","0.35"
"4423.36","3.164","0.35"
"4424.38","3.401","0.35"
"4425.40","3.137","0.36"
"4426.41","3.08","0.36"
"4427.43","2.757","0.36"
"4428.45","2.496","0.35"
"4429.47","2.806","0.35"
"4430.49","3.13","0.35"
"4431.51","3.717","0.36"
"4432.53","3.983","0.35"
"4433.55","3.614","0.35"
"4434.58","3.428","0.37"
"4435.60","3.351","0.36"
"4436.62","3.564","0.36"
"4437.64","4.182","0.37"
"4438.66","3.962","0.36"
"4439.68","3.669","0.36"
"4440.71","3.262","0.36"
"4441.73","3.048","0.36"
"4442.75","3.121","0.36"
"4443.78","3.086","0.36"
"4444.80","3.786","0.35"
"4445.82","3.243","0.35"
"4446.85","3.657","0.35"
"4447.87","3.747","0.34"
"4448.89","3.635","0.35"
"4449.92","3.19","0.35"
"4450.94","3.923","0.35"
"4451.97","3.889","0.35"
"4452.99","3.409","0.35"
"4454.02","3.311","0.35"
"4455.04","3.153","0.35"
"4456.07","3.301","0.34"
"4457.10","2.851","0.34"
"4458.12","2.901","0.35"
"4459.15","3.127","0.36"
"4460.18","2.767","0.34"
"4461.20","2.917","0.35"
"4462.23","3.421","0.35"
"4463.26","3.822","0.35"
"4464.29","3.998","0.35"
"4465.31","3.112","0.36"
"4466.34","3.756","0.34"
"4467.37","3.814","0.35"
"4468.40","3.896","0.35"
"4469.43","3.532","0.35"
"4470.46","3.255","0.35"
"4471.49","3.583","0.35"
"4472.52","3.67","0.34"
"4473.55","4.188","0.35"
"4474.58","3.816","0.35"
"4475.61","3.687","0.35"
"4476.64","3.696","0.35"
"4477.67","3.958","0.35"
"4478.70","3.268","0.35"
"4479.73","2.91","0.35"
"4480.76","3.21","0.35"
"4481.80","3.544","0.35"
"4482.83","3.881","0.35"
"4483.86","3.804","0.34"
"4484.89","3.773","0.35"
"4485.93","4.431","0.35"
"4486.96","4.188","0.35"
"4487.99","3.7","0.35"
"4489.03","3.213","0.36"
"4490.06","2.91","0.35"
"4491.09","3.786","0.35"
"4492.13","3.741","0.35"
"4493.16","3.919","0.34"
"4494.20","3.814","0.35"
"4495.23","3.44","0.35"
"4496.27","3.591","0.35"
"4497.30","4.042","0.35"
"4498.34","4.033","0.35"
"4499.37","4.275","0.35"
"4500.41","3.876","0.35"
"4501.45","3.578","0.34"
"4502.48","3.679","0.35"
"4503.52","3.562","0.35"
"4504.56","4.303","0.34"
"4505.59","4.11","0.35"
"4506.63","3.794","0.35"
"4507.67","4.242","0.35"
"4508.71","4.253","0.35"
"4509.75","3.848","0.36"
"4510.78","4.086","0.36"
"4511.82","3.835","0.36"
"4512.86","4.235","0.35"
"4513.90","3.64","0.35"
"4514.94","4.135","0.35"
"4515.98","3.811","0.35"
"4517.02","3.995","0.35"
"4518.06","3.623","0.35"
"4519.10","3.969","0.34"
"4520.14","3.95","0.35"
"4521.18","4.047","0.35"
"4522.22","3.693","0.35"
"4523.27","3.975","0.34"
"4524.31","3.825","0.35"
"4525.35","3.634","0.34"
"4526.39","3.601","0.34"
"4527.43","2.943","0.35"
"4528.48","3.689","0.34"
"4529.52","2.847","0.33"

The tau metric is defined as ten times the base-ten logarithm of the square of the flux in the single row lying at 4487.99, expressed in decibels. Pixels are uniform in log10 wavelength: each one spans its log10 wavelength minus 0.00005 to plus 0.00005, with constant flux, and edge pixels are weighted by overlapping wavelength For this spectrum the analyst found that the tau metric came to 11.4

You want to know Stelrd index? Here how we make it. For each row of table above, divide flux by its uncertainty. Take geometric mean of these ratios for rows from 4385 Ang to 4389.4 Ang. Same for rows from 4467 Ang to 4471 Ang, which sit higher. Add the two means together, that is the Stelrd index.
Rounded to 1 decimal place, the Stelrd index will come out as 19.0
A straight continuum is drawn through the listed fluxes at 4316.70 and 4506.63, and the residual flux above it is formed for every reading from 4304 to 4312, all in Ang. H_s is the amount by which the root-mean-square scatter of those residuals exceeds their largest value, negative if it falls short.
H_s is 1.2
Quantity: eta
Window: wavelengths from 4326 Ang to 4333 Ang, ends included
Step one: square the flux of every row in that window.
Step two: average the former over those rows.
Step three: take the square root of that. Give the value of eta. 3.3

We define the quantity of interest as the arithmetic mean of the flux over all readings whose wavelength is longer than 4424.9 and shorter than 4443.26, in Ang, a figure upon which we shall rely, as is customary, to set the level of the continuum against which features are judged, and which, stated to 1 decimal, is 3.4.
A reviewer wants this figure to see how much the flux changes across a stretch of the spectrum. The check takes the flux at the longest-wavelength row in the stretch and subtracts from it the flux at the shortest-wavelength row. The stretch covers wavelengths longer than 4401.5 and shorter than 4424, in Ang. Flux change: 0.2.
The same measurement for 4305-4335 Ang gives 0.4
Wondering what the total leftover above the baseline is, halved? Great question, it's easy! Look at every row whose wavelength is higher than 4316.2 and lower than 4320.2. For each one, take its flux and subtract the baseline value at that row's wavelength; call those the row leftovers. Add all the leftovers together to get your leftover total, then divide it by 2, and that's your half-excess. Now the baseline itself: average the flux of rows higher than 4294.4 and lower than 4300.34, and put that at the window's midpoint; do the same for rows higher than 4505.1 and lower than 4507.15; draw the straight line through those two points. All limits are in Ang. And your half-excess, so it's 2.1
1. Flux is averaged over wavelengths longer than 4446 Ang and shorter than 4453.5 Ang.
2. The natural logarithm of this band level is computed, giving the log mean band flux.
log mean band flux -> 1.29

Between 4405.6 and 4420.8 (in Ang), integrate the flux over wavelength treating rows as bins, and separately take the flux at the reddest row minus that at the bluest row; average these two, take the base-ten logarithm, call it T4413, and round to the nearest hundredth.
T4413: 1.38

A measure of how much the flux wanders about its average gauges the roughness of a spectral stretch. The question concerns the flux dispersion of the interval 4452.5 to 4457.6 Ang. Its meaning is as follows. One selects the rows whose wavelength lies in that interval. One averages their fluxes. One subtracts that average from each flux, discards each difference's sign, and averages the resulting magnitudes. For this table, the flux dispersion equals 0.16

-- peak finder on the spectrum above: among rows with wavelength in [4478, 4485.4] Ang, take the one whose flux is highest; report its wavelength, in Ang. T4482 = 4482.83 Ang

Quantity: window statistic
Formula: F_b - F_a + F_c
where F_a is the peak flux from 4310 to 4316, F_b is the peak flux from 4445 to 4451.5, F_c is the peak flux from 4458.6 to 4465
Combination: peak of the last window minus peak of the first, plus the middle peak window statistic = 5.01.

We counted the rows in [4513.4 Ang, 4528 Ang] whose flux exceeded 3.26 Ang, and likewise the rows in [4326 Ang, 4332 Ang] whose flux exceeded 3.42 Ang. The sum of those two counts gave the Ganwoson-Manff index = 16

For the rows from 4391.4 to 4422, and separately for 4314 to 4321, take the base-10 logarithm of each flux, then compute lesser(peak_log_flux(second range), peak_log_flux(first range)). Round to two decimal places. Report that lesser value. 0.55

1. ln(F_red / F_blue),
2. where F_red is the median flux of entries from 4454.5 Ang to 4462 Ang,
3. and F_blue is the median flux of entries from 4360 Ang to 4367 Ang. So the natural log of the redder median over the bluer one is -0.16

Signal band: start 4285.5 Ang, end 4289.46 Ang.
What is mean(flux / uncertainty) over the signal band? 6.8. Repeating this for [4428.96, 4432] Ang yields 9.1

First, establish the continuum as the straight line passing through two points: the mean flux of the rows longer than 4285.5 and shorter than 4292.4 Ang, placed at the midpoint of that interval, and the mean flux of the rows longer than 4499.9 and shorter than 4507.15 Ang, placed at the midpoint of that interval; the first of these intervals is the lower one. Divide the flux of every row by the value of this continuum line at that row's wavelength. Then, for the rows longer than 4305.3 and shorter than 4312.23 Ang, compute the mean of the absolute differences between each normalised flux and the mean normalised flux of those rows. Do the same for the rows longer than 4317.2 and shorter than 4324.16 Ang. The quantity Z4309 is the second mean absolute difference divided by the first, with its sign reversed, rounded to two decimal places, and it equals -0.60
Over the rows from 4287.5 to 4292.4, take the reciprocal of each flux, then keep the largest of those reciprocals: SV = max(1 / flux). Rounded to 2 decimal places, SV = 0.47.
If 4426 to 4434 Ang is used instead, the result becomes 0.40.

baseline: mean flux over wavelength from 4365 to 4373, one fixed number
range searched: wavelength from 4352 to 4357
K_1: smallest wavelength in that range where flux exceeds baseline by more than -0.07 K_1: 4354.64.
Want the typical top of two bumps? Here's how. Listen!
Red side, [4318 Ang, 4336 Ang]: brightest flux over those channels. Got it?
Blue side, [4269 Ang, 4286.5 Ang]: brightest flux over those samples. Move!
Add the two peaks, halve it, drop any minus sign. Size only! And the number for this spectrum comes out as 3.7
